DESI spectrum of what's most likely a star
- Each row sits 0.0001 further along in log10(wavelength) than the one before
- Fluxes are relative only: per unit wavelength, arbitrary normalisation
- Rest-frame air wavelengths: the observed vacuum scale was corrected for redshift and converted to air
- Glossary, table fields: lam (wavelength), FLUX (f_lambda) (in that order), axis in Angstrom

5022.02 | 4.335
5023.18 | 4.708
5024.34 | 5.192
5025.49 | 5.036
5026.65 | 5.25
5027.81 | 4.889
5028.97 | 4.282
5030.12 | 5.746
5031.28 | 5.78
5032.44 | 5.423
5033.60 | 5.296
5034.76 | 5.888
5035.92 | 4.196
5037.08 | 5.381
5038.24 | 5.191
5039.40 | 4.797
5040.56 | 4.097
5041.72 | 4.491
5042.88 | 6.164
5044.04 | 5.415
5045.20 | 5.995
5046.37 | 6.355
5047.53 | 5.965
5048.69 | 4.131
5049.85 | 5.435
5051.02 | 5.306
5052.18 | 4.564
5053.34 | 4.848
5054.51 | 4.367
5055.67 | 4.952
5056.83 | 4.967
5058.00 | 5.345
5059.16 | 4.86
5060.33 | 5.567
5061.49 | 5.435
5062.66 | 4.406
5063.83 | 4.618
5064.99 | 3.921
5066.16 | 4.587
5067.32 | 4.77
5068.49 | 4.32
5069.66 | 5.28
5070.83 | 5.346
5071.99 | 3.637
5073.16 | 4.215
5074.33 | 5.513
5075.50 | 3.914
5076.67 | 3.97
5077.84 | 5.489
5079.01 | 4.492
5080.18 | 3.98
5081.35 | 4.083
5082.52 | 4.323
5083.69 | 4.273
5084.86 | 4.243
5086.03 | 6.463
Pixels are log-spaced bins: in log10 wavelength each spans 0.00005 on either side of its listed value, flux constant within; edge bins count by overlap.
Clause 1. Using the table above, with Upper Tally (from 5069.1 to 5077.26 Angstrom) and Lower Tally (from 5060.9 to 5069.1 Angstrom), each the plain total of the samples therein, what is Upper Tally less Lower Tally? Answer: 0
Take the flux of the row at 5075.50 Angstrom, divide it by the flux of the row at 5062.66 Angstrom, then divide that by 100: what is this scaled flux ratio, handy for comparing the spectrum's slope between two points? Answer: 0.0089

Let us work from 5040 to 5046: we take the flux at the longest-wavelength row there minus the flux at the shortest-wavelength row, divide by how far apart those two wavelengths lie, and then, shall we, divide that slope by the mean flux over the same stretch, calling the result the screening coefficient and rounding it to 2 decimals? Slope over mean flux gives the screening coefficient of 0.08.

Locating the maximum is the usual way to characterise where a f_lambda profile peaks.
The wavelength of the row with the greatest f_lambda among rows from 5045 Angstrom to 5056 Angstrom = 5046.37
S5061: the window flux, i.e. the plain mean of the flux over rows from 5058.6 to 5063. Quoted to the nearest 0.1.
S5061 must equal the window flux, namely 5.1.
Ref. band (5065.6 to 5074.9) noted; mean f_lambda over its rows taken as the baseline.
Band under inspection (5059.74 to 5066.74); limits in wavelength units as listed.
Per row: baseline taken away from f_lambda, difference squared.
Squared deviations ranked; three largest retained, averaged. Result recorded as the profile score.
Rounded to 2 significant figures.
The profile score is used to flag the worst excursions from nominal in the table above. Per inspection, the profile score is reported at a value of 0.63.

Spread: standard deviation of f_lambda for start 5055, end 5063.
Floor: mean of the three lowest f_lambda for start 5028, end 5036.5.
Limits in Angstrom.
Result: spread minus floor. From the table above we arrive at -4.2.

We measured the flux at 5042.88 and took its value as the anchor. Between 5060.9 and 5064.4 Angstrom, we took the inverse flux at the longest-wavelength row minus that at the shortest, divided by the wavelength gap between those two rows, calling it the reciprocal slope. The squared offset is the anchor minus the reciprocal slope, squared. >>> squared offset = 38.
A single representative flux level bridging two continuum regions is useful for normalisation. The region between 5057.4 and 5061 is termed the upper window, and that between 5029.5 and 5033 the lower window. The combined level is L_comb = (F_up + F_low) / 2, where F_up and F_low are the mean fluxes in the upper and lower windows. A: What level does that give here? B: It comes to 5.45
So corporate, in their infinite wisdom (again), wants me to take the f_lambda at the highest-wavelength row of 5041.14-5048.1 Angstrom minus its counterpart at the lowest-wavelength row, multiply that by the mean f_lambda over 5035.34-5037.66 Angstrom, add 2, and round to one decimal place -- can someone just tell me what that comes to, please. 9.1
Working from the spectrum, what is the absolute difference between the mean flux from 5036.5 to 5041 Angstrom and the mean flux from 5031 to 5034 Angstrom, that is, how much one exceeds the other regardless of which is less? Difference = 0.6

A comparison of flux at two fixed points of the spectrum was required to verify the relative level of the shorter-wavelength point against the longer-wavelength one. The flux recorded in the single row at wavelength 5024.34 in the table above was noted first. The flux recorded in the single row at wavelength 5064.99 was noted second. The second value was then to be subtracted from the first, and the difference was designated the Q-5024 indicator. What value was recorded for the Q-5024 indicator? 1.3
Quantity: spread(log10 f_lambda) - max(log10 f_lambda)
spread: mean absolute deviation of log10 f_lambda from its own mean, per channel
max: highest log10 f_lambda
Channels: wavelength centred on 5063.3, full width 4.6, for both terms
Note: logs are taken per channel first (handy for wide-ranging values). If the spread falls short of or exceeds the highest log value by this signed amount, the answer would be -0.69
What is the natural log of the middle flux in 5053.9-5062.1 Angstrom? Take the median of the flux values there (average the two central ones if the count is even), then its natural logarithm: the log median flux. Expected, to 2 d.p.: 1.60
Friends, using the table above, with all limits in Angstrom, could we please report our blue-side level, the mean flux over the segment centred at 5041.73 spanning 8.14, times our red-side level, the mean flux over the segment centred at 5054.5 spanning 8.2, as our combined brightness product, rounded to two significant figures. 25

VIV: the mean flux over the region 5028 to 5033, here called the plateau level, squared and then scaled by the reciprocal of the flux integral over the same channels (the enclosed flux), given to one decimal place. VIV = 1.1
